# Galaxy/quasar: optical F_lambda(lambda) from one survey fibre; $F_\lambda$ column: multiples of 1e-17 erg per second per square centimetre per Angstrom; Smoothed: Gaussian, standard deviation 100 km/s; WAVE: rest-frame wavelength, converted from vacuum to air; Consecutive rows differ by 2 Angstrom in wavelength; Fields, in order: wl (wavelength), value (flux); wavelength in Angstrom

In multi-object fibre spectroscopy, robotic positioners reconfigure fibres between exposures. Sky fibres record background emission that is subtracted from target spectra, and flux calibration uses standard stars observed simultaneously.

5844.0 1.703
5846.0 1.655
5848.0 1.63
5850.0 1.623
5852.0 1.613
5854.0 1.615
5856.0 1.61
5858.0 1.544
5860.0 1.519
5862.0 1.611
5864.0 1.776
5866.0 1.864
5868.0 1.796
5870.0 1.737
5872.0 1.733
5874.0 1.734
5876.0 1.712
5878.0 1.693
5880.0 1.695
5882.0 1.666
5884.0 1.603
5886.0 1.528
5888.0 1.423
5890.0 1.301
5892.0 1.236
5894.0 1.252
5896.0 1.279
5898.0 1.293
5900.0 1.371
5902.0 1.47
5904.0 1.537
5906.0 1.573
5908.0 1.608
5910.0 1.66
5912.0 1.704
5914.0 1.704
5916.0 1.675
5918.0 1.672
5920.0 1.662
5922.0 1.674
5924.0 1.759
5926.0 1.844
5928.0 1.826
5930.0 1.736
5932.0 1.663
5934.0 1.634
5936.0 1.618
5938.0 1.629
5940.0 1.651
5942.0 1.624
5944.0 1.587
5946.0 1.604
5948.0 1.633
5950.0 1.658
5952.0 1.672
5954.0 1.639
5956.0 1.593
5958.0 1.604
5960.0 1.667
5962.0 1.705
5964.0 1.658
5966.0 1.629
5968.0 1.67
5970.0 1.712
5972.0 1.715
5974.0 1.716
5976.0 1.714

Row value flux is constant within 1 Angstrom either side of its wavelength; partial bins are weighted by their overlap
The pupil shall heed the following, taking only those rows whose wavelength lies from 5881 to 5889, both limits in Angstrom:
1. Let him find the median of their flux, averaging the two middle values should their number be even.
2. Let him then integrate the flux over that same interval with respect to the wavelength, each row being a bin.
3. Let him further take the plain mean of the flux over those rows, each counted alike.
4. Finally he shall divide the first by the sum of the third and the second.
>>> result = 0.112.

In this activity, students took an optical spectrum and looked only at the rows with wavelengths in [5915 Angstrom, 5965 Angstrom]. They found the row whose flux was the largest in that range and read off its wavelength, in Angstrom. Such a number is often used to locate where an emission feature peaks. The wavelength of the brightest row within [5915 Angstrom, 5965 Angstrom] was 5926.0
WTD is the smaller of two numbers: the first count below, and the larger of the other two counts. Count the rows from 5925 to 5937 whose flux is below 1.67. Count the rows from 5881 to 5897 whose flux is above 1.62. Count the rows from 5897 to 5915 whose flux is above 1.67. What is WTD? 2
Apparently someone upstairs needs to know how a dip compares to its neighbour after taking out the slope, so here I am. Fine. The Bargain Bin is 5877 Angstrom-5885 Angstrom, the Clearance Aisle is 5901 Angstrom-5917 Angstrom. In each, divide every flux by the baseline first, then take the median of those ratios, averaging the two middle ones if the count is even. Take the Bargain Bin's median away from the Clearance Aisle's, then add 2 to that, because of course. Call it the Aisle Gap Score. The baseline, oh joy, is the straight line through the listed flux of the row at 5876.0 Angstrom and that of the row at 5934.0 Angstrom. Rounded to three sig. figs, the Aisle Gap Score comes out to 2.00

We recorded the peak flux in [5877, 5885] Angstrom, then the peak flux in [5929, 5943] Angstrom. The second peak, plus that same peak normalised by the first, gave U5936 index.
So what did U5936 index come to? 2.76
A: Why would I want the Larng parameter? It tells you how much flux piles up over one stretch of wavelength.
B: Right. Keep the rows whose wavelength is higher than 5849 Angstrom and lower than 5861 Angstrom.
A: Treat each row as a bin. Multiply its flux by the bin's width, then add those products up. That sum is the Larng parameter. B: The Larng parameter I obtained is 19.0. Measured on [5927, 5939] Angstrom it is 20.2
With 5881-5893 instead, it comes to 17.5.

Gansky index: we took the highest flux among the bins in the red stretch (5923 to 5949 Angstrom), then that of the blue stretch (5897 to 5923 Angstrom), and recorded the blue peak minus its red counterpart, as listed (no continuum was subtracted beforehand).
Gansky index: -0.14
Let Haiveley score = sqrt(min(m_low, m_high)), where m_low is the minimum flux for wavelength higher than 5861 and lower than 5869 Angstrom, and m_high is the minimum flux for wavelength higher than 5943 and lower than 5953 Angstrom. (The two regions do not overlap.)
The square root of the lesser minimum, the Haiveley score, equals 1.26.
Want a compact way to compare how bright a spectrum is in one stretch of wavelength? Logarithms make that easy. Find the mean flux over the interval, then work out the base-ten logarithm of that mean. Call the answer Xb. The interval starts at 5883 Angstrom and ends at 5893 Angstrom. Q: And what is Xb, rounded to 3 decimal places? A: 0.152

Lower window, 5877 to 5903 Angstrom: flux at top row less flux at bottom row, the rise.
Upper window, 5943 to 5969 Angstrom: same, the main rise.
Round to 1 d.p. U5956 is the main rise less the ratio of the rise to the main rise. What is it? 2.8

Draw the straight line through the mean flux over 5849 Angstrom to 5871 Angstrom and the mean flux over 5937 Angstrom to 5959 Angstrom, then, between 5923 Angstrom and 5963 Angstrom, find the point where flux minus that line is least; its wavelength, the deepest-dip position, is 5944.0 Angstrom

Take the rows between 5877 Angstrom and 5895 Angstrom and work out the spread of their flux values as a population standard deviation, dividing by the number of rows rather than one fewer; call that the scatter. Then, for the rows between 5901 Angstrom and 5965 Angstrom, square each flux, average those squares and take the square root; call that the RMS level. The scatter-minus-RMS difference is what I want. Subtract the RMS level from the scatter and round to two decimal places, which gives -1.48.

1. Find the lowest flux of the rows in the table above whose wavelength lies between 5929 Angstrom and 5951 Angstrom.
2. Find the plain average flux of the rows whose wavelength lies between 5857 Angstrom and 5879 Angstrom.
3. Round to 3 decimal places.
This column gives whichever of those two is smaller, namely 1.587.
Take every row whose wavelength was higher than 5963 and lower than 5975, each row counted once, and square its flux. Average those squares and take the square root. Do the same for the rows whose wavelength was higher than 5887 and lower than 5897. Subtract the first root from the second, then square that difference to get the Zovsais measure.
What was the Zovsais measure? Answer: 0.147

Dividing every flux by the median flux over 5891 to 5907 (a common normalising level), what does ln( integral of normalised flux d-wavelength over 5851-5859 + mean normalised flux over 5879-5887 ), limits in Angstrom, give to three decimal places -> 2.380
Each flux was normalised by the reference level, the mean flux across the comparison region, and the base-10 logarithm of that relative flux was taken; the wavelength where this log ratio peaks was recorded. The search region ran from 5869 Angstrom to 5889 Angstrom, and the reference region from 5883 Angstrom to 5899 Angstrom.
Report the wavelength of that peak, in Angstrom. 5870.0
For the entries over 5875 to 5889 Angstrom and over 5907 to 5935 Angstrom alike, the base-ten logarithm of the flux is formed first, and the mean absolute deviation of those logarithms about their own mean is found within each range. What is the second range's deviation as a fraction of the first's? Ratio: 0.56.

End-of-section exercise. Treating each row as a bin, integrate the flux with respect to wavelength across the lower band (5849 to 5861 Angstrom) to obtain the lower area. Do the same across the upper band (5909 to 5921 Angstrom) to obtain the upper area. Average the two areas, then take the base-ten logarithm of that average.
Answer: 1.29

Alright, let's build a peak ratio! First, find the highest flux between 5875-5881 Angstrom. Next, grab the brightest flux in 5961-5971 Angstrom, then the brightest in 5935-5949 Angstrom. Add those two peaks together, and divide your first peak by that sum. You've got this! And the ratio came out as 0.509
